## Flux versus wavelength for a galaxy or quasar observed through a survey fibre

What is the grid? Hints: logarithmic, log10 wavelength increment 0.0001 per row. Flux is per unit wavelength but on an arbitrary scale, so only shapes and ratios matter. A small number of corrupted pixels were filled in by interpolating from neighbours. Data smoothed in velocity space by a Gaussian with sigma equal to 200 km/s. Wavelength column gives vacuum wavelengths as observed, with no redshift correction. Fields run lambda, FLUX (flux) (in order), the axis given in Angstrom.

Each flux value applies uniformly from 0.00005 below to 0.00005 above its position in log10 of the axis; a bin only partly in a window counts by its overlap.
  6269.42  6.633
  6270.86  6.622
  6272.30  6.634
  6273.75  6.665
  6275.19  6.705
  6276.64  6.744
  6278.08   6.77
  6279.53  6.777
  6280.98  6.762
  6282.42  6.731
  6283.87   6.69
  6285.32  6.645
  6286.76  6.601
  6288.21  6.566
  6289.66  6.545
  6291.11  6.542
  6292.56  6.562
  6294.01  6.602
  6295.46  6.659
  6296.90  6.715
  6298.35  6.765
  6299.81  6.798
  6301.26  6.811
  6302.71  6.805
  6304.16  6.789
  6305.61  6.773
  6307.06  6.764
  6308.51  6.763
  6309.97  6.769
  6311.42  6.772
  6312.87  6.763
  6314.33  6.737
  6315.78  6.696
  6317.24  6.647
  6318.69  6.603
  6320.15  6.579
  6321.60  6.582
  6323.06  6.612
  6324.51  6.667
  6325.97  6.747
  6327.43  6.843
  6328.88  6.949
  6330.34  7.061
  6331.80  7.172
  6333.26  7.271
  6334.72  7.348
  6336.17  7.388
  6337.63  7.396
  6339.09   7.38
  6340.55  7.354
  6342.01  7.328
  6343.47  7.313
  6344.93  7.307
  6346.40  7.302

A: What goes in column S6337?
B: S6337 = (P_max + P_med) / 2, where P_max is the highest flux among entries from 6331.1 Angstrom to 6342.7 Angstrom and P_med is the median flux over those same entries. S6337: 7.37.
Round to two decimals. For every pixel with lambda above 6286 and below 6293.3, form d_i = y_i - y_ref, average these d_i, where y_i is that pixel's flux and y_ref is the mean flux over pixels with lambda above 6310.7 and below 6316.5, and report -0.18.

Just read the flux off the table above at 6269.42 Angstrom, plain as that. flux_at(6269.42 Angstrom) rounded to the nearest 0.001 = 6.633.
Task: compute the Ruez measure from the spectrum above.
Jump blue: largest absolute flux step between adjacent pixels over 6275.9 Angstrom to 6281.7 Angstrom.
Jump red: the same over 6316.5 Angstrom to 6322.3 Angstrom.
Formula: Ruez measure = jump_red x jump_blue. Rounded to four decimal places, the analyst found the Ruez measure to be 0.0011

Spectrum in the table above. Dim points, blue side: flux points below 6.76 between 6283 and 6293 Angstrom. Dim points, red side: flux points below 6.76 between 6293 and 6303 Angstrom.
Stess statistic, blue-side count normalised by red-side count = 2.3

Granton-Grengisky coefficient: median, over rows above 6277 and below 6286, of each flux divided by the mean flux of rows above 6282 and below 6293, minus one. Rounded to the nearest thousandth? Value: 0.021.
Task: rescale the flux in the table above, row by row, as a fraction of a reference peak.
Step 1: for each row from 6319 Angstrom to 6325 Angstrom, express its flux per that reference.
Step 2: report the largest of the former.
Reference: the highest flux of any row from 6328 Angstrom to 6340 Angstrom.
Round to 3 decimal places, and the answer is 0.901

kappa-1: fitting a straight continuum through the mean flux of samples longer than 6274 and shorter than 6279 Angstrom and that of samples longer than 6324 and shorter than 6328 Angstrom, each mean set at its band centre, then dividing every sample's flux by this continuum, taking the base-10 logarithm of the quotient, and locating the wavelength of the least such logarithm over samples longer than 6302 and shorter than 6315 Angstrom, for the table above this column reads 6314.33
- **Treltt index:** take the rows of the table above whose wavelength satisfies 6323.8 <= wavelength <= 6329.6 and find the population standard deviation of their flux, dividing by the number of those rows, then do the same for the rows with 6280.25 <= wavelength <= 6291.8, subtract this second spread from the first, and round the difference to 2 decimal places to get 0.03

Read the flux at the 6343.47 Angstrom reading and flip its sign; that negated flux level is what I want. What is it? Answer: -7.31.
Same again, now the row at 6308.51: -6.76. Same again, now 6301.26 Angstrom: -6.81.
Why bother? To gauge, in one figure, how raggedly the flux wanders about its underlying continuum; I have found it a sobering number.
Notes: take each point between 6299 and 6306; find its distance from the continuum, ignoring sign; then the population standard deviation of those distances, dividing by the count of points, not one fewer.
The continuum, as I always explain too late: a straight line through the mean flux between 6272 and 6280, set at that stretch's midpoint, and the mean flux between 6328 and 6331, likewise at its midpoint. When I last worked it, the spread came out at 0.023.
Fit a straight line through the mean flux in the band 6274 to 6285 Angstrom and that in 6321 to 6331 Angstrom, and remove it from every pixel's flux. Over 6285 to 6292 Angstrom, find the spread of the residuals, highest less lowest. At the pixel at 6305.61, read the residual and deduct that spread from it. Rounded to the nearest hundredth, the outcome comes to -0.10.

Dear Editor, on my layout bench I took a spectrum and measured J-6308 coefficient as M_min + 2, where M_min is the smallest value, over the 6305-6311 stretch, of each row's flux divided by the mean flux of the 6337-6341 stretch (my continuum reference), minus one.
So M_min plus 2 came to 1.92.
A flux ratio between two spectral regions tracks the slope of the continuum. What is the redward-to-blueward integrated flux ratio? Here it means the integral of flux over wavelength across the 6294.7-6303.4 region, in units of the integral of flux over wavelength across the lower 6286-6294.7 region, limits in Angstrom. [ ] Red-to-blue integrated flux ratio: 1.03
